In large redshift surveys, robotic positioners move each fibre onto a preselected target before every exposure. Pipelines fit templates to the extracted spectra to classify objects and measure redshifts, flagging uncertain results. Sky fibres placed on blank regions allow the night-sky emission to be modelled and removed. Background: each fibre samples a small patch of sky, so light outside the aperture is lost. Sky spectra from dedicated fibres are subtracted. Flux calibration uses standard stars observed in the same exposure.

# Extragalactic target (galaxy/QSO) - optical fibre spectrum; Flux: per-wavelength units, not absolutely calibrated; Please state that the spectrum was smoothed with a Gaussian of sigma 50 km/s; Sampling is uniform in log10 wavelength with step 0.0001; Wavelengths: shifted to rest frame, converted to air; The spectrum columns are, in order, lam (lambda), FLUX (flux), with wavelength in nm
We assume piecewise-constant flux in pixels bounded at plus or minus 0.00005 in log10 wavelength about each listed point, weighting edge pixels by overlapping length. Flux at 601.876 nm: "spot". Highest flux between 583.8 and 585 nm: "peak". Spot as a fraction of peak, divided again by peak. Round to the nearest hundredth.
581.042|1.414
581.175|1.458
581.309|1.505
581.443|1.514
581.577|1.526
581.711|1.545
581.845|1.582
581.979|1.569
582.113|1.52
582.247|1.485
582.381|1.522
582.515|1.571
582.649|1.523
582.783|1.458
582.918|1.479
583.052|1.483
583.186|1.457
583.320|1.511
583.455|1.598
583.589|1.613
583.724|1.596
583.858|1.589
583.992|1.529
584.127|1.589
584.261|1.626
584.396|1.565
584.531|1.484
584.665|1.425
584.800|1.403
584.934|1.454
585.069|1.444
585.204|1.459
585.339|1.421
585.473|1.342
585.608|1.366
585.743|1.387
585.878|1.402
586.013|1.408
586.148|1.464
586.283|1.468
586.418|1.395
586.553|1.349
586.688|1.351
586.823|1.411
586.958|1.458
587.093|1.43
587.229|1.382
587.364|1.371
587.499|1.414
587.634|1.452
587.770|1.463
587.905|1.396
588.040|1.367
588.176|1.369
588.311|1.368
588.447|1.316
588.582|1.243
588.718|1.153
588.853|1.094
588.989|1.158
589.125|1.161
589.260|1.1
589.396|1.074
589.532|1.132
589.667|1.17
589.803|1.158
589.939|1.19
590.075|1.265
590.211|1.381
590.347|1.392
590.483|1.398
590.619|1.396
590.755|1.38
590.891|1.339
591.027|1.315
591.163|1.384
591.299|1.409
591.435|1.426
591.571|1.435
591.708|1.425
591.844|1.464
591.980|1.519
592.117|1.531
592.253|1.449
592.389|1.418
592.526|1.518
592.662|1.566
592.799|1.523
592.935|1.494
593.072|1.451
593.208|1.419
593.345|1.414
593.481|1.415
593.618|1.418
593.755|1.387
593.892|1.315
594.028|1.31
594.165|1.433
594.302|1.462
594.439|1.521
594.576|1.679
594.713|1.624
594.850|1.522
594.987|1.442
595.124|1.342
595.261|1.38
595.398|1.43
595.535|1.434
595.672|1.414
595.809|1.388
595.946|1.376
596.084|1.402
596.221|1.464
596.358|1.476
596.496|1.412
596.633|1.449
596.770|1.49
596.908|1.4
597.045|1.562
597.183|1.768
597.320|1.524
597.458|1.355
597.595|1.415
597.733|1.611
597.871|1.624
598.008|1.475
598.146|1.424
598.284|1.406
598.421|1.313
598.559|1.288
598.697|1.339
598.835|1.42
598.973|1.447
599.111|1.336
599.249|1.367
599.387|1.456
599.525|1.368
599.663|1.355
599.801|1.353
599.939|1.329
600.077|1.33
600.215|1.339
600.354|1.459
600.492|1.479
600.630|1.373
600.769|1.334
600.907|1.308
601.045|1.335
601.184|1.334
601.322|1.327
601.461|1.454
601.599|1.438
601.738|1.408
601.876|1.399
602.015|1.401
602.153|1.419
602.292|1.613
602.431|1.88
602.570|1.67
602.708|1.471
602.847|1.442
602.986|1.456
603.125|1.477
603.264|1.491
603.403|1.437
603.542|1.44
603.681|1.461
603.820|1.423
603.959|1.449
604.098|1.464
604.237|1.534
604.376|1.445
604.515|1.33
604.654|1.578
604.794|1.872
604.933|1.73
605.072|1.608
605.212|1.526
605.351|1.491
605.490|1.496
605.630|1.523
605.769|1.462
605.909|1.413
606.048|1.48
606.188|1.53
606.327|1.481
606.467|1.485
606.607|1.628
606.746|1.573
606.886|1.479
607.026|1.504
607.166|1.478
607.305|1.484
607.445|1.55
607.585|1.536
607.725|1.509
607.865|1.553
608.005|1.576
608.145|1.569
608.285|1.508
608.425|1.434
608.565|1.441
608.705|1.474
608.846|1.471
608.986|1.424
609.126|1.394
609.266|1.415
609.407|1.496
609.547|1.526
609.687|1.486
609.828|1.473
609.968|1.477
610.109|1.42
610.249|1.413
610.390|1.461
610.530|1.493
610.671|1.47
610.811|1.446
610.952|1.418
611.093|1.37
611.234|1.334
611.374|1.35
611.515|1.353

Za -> 0.53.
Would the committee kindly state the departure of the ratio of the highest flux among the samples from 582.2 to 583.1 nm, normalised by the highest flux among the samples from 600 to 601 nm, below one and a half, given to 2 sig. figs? 0.44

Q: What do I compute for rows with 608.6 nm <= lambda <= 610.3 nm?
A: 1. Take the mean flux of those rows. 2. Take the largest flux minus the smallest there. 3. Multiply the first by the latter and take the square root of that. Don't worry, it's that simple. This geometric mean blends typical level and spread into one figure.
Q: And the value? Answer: 0.44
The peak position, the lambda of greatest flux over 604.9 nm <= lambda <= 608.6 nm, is 604.933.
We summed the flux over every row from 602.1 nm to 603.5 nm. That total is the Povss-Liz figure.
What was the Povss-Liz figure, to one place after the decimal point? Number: 15.4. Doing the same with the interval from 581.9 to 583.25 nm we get 15.1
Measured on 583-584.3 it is 15.6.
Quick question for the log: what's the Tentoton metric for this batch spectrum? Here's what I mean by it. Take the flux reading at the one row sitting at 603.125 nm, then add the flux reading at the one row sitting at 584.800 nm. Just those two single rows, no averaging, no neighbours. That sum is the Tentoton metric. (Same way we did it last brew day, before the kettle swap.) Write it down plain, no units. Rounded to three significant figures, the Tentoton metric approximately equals 2.88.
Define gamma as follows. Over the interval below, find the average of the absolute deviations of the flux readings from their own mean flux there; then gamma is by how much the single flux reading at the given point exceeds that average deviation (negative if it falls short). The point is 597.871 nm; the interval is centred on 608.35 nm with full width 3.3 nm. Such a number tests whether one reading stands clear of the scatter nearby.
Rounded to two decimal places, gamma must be 1.58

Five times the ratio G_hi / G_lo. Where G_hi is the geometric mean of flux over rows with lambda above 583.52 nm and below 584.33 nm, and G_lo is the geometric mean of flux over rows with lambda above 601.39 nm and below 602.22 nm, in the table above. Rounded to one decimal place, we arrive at 5.6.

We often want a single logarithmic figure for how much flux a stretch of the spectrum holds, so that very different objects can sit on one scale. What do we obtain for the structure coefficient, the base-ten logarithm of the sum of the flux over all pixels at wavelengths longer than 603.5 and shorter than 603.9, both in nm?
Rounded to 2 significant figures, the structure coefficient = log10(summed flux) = 0.64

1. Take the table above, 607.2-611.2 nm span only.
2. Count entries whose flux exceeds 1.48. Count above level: 12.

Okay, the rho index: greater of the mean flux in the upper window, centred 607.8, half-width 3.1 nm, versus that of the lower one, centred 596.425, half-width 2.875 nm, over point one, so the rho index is 15.06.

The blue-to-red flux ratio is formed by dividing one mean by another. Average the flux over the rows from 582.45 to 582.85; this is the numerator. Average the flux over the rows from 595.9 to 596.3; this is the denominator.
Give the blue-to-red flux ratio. 1.07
